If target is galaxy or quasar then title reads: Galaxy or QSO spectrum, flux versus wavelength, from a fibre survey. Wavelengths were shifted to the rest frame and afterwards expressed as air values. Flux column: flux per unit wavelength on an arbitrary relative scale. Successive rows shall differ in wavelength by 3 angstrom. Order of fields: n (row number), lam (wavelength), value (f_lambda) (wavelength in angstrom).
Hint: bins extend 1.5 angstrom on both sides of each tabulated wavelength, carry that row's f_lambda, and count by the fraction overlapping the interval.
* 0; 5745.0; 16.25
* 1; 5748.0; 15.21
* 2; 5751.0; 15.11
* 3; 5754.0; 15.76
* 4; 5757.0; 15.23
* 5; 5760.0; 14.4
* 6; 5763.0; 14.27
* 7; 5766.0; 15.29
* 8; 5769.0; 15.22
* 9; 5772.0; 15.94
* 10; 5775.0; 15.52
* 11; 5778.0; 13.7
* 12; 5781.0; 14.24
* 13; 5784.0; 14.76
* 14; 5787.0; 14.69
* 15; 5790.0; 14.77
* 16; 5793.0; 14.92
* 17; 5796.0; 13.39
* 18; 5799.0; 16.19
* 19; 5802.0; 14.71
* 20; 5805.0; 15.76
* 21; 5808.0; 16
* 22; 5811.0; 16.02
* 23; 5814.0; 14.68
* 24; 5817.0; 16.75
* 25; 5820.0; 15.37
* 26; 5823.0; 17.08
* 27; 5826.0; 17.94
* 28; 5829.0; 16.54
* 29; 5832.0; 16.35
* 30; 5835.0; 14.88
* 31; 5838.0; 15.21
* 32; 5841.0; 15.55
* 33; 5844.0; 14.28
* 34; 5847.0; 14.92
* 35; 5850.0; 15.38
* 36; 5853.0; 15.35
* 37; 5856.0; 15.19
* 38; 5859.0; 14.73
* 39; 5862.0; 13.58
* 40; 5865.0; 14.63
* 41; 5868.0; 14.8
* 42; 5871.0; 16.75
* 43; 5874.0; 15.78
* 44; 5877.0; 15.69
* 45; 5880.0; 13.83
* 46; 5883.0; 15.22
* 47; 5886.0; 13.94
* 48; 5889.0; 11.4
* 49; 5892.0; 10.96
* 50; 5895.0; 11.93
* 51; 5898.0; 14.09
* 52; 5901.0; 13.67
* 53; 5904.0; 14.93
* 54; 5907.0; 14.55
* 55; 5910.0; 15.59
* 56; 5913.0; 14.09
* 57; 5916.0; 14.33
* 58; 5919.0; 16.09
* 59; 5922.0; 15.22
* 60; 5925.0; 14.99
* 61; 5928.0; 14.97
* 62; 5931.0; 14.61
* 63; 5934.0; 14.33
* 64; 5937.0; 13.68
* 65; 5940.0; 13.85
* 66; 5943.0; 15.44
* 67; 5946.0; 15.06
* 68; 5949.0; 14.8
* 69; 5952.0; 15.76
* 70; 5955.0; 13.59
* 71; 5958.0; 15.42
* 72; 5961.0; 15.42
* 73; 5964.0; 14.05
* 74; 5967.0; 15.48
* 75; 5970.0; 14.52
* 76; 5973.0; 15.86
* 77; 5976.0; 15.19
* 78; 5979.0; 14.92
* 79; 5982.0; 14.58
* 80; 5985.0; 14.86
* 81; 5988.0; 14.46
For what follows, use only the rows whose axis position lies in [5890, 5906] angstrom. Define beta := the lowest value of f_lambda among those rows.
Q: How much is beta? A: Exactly 10.96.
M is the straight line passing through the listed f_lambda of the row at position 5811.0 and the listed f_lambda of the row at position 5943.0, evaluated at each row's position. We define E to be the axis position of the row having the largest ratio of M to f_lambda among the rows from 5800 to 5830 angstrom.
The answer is 5802.0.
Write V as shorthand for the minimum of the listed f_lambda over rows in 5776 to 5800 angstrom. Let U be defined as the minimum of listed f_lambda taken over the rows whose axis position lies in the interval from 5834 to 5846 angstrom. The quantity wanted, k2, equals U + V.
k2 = 27.7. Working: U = 14.28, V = 13.39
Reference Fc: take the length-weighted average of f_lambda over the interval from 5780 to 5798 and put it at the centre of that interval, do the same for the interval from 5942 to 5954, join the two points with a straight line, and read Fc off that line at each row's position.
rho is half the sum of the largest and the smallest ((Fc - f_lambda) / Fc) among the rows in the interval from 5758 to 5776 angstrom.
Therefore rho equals -0.05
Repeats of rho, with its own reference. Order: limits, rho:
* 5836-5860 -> -0.01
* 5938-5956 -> 0.04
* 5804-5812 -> -0.09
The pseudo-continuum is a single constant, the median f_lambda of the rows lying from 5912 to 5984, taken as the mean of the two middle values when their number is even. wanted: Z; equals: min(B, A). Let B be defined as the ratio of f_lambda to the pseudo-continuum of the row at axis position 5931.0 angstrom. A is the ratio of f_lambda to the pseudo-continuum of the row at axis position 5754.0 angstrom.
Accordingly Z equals 0.98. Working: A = 1.05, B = 0.98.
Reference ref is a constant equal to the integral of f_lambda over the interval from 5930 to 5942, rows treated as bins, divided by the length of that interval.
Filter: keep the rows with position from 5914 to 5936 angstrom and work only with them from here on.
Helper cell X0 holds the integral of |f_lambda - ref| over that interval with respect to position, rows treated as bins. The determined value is 17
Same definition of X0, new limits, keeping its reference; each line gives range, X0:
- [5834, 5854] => 19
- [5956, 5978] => 22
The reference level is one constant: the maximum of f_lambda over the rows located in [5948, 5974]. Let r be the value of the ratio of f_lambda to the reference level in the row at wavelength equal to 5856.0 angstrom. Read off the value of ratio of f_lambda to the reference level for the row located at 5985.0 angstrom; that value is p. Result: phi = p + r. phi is 1.89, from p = 0.937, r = 0.96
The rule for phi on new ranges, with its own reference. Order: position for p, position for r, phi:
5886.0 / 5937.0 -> 1.74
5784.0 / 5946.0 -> 1.88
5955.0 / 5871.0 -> 1.91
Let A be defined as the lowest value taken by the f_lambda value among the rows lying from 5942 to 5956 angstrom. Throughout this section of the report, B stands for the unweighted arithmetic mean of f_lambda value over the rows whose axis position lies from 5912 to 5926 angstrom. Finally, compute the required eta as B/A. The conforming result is 1.10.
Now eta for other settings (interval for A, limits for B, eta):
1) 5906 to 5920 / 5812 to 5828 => 1.16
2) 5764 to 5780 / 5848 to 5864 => 1.08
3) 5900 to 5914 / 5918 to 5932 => 1.11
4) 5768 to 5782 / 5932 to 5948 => 1.06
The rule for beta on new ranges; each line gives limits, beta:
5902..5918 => 14.09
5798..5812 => 14.71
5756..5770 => 14.27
